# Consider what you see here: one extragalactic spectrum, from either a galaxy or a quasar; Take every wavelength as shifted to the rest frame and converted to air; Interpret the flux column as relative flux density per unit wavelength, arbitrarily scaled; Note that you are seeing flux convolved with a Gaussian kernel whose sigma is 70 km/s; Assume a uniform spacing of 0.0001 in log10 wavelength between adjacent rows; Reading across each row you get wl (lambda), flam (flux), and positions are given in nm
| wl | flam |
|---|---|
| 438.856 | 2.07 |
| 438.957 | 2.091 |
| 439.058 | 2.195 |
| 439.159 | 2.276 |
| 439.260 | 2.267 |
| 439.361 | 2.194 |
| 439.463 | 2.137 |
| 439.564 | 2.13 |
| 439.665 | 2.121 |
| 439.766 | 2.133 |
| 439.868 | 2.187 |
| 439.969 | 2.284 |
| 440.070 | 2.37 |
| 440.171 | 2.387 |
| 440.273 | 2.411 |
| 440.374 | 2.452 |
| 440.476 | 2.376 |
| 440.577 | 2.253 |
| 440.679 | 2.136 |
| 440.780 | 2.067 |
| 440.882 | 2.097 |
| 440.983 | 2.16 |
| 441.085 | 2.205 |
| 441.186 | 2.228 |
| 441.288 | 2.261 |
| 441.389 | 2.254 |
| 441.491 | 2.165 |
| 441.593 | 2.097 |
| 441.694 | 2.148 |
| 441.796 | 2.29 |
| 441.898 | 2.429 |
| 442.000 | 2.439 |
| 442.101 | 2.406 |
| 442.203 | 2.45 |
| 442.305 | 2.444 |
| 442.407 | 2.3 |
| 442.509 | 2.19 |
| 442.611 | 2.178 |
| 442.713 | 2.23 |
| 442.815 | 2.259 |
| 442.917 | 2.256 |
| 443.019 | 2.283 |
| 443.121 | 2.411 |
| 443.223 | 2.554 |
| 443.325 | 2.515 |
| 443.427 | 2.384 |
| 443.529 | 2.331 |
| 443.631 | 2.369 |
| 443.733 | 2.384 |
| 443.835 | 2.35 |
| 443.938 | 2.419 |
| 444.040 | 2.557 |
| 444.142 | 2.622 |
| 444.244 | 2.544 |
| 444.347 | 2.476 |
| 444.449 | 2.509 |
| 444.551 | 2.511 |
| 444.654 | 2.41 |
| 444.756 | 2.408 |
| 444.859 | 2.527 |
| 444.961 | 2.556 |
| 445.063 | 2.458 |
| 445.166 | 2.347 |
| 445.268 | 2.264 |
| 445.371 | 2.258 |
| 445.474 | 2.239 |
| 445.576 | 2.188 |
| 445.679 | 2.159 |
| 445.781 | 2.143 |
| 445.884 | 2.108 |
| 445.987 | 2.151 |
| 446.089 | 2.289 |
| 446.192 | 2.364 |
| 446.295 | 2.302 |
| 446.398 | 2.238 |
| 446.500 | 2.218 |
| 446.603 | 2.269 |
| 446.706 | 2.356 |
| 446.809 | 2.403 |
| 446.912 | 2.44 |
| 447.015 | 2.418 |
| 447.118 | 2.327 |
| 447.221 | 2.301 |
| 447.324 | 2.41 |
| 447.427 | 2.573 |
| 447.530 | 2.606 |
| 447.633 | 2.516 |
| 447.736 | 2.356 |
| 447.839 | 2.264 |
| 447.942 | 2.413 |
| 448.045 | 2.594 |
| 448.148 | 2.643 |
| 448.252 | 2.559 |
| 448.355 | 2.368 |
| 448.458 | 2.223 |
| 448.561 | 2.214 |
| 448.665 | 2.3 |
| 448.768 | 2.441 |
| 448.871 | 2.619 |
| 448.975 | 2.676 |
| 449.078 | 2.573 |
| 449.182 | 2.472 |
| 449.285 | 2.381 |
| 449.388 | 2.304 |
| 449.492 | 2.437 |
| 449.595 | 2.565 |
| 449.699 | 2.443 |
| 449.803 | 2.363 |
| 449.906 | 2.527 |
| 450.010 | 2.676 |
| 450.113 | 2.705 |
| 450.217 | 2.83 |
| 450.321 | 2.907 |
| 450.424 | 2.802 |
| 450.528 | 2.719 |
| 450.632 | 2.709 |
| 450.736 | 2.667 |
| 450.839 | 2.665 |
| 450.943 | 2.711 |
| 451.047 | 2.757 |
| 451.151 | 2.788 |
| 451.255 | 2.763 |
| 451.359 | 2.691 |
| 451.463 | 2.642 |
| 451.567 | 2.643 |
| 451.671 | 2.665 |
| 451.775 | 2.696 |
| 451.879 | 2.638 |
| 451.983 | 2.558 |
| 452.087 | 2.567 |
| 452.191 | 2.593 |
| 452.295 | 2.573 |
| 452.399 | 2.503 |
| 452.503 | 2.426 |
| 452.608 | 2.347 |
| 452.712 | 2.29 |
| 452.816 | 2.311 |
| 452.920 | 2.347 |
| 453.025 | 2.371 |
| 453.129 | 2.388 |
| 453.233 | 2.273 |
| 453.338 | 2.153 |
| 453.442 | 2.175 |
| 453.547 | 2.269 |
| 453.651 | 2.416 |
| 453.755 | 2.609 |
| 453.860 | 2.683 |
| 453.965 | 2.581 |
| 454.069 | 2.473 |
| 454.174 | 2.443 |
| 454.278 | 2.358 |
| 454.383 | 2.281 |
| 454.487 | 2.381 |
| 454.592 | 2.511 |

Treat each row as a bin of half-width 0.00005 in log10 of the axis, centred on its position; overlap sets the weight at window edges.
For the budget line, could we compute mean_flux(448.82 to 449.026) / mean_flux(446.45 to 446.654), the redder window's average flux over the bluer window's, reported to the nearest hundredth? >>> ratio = 1.18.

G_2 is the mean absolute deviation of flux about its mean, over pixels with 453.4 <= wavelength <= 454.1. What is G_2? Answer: 0.15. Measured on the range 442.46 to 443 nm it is 0.03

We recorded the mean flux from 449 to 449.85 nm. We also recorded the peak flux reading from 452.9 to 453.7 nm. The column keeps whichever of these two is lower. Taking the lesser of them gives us 2.42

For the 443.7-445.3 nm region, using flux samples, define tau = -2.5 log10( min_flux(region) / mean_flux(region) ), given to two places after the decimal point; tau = 0.09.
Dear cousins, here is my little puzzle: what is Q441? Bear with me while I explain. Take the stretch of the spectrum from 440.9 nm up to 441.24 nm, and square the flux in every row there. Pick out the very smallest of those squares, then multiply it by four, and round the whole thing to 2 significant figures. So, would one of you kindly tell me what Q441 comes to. 19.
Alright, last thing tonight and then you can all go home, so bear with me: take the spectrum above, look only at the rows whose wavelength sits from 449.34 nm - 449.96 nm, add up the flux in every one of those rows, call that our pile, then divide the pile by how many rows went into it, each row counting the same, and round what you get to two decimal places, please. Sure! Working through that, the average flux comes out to 2.44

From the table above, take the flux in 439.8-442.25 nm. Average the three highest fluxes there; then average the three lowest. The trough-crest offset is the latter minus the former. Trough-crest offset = -0.36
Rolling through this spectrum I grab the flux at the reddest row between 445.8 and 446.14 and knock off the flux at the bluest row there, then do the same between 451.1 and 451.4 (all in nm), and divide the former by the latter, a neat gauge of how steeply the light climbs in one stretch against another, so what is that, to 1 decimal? -1.9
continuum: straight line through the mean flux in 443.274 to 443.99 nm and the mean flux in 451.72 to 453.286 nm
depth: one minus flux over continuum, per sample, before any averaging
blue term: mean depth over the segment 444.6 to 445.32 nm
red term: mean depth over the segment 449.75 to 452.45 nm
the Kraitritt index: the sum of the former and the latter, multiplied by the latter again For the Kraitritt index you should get 0.0088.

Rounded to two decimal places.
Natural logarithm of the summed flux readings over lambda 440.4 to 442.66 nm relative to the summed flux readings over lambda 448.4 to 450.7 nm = -0.12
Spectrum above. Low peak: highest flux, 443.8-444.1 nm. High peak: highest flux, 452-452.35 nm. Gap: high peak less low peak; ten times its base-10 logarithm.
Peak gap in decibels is -14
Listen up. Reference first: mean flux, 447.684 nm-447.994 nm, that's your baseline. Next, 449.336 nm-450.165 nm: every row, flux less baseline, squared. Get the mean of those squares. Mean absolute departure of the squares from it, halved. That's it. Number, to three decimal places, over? 0.020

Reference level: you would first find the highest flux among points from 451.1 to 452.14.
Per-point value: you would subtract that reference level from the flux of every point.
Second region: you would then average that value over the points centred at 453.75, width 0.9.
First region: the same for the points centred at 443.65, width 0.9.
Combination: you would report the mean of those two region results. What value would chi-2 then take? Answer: -0.36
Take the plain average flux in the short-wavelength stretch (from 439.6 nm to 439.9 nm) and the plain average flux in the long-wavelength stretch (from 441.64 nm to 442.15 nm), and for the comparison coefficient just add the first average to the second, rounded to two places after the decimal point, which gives 4.49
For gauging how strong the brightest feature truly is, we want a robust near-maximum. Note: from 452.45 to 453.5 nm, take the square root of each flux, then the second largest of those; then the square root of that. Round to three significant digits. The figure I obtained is 1.24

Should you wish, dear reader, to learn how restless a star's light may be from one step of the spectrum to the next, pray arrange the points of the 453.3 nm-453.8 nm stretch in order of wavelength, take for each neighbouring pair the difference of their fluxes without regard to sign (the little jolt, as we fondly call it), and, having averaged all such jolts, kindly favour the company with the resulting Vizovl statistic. 0.11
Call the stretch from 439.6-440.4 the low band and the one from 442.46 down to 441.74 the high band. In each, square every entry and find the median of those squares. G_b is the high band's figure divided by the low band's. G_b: 1.09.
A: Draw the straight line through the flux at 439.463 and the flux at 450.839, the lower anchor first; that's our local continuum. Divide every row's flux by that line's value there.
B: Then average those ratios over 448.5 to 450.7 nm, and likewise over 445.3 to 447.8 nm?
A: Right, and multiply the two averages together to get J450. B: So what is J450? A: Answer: 0.920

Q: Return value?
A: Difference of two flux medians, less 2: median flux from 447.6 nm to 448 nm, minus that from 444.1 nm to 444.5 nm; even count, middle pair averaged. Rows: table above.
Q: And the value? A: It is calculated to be -2.14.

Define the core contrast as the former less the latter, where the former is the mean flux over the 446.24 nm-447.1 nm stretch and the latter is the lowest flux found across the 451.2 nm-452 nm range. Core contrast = -0.23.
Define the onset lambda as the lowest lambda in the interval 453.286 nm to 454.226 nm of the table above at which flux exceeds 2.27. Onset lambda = 453.651 nm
